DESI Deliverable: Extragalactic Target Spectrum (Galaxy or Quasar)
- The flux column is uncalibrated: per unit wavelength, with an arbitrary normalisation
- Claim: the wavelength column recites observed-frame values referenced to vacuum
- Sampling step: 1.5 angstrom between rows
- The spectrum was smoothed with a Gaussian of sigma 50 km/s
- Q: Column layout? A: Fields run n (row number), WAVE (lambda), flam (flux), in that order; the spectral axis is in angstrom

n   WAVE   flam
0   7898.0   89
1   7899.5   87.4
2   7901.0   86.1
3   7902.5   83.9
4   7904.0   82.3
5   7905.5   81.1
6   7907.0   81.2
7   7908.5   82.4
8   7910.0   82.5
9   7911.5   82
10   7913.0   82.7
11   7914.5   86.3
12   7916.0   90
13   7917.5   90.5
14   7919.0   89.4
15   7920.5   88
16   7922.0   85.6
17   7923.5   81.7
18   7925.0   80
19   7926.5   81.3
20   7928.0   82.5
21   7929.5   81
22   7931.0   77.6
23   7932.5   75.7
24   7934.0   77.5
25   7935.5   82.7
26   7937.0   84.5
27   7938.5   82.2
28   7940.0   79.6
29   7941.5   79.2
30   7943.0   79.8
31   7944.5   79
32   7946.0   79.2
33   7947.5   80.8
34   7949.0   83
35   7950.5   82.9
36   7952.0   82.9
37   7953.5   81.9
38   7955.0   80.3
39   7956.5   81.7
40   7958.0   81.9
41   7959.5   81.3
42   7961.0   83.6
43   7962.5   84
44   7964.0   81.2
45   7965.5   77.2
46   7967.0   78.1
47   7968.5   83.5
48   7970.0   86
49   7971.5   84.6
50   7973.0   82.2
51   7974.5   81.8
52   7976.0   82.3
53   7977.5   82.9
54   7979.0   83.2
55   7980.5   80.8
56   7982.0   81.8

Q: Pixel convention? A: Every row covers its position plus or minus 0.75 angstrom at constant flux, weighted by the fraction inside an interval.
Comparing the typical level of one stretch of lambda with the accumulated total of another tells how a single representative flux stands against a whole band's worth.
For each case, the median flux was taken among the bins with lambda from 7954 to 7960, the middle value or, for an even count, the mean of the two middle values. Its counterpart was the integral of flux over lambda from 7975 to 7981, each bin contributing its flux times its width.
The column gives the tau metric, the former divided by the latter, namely 0.1650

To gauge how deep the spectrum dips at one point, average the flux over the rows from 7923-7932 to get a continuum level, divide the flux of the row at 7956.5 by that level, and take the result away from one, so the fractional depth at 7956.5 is -0.01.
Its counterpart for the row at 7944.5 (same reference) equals 0.02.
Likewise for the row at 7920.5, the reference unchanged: -0.09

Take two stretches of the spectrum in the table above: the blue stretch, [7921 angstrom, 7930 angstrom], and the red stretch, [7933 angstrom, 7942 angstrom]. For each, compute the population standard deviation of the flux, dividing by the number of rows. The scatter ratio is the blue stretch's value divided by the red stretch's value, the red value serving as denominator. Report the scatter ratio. 0.7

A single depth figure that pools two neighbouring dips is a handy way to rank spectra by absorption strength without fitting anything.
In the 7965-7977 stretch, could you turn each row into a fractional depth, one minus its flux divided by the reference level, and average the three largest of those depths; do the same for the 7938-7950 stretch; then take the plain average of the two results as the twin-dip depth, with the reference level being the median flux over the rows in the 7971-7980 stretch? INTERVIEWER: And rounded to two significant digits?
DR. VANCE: 0.043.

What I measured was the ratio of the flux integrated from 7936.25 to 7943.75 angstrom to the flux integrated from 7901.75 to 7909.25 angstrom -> 0.99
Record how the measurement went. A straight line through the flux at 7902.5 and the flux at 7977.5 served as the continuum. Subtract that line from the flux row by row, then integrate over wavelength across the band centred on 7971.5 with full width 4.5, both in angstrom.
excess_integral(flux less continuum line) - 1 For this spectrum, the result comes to 5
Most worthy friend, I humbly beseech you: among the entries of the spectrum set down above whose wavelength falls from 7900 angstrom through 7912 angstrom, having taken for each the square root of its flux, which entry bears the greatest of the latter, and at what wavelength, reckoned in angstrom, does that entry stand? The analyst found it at 7901.0 angstrom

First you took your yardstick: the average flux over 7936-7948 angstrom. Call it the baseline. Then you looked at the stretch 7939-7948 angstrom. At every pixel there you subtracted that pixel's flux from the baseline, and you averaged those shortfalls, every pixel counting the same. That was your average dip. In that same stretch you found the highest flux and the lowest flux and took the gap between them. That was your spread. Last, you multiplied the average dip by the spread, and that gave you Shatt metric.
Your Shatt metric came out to 2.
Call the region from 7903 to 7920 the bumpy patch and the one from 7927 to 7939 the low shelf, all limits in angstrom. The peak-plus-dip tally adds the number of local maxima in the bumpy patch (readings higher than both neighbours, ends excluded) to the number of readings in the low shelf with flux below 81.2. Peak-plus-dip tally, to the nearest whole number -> 6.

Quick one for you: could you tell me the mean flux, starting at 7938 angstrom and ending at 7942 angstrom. 80.3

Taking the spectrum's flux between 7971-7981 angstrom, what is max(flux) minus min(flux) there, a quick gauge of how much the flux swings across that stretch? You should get 3.8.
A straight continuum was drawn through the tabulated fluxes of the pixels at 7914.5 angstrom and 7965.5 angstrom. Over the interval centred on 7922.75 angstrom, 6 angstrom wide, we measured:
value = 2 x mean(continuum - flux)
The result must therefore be 2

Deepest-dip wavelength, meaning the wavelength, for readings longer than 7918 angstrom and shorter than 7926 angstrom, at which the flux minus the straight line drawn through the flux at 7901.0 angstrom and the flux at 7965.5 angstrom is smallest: 7925.0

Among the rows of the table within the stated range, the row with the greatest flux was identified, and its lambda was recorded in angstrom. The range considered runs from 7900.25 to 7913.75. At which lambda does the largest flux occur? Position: 7901.0 angstrom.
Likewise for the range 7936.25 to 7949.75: 7937.0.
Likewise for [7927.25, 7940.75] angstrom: 7937.0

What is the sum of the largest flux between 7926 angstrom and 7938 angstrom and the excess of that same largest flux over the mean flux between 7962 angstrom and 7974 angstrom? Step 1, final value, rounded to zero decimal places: 87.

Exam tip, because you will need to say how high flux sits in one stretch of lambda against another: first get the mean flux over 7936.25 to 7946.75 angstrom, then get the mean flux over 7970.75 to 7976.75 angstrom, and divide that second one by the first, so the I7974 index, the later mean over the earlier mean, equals 1.028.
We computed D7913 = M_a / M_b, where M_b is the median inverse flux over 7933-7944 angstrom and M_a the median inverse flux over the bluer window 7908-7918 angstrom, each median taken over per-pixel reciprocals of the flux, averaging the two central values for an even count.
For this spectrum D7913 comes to 0.96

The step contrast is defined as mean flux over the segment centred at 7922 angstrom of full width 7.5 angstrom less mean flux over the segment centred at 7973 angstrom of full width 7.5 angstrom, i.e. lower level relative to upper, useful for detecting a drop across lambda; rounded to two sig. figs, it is 1.6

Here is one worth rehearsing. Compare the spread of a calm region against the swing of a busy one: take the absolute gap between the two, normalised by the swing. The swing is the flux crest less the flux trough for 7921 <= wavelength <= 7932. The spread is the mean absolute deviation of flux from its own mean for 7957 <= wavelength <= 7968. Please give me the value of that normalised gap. 0.76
